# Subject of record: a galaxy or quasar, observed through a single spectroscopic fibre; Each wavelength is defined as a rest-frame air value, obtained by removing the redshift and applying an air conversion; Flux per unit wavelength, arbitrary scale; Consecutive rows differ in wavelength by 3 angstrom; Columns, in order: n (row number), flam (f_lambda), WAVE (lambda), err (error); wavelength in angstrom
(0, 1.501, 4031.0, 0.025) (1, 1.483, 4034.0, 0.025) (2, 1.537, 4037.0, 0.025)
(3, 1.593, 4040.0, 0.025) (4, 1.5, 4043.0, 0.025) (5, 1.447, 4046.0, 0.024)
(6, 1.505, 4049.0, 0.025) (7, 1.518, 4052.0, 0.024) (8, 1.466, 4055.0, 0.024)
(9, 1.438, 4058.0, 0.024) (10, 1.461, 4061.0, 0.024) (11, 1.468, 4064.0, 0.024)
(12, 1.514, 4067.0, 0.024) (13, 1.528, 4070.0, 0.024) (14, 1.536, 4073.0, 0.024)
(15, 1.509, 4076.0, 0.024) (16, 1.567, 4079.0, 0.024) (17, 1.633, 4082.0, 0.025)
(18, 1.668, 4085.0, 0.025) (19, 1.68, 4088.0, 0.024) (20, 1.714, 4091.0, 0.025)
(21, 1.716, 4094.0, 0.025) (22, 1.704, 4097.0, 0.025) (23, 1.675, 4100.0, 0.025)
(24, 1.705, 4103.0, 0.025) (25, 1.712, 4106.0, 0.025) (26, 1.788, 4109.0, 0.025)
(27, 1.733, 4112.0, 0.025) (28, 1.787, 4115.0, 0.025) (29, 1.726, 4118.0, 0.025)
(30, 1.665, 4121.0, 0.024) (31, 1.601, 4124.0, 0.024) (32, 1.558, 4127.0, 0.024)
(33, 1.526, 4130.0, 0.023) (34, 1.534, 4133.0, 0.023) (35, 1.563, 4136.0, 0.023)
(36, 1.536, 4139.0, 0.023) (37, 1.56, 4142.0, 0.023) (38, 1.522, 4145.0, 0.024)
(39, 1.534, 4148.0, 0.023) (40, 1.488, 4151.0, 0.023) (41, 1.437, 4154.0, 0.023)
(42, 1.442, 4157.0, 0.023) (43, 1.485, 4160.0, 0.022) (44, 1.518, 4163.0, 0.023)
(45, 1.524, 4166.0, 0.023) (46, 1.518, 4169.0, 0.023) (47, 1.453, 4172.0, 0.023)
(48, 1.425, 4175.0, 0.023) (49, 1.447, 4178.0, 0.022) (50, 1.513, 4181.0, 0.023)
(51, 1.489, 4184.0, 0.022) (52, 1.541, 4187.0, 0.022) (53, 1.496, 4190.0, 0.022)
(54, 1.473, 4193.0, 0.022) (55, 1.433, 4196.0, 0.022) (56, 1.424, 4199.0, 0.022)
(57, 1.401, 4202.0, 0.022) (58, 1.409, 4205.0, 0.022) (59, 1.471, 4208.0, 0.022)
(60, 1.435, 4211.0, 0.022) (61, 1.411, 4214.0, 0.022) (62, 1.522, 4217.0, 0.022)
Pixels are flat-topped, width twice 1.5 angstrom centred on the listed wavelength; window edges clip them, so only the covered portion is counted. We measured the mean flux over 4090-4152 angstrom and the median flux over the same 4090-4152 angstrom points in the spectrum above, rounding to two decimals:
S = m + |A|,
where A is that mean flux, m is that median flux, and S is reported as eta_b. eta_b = 3.30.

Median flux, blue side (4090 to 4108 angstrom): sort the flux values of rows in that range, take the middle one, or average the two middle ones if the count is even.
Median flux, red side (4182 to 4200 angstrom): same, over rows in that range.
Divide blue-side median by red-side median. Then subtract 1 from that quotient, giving 0.15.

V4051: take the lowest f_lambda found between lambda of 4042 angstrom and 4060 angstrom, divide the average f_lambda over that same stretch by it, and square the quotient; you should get 1.06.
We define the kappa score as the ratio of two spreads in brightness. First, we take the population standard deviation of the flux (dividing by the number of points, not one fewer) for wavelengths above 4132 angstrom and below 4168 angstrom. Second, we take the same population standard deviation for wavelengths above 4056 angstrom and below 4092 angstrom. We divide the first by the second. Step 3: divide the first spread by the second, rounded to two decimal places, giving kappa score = 0.44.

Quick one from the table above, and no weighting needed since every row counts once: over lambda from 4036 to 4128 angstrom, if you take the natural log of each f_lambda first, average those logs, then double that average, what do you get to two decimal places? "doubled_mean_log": 0.94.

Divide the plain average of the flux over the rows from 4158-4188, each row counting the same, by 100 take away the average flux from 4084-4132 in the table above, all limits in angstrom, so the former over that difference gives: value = 0.0152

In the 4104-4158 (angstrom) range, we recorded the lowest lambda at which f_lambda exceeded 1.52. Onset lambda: 4106.0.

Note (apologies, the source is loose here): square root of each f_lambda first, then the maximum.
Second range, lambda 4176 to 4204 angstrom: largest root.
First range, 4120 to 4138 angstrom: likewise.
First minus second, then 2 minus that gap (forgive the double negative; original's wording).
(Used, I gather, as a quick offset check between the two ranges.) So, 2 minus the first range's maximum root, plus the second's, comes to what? 1.95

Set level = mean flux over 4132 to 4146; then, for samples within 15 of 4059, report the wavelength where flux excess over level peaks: 4073.0 angstrom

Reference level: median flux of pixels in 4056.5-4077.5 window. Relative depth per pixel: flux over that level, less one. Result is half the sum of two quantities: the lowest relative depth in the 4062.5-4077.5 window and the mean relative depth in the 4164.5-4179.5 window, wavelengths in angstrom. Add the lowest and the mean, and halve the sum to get -0.025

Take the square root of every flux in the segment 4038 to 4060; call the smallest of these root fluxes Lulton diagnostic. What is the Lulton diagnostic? 1.199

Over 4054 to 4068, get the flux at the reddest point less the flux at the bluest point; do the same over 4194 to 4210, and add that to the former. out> 0.09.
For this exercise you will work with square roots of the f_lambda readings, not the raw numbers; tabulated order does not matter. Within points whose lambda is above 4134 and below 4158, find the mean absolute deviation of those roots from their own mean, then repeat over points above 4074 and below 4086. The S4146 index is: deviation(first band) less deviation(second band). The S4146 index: -0.0056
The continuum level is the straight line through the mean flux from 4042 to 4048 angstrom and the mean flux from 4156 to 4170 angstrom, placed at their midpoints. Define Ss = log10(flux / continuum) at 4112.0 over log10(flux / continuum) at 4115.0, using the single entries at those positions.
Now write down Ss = 1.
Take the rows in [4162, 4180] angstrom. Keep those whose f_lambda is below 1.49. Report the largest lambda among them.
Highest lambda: 4178.0 angstrom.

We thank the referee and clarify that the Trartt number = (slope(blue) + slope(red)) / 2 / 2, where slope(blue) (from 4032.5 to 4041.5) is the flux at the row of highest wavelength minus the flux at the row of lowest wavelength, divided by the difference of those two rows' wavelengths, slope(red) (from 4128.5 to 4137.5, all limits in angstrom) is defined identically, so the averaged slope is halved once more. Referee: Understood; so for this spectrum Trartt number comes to 0.0061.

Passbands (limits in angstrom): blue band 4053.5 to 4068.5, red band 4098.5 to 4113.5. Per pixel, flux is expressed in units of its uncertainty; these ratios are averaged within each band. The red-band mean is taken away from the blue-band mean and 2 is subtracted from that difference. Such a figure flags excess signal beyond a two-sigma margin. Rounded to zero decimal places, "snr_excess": -10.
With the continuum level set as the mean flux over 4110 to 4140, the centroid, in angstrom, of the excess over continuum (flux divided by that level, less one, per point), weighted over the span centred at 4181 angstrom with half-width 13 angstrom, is 4180.5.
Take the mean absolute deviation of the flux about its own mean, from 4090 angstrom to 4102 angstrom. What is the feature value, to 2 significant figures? 0.014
